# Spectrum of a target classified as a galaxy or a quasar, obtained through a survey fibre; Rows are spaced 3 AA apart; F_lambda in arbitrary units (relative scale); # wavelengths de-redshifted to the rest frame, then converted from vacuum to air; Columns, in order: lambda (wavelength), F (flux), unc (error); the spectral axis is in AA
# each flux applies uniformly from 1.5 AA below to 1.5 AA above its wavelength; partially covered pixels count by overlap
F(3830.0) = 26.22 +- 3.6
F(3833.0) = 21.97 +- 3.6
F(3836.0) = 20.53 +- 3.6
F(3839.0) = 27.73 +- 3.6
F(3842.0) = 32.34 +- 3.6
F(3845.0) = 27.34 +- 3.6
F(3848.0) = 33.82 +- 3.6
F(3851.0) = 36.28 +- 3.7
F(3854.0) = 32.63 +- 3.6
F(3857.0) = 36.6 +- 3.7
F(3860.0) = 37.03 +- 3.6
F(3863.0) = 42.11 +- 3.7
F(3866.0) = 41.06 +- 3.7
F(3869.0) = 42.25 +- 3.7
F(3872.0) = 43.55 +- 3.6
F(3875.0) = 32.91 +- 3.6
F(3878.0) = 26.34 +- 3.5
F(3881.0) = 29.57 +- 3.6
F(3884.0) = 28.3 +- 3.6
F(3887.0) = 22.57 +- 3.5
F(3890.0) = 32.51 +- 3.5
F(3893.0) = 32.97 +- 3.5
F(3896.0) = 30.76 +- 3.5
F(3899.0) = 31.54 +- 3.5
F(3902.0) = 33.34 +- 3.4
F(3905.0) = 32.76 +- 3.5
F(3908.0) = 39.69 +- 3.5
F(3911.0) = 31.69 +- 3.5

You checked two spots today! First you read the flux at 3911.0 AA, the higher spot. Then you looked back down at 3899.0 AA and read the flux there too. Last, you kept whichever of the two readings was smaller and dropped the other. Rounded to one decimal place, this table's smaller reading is 31.5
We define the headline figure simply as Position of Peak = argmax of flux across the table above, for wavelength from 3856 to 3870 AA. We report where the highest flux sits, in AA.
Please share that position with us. 3869.0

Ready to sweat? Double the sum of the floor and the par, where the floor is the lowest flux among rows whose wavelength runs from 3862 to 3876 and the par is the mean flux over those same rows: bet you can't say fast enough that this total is 147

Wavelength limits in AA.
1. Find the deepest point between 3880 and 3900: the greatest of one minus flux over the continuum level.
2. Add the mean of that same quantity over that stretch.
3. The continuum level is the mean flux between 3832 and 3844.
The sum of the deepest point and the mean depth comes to 0.0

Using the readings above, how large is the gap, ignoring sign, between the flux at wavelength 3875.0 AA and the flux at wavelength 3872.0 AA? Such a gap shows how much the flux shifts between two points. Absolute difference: 11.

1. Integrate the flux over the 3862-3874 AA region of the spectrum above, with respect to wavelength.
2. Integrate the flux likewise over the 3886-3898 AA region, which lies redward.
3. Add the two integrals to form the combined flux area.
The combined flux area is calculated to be 863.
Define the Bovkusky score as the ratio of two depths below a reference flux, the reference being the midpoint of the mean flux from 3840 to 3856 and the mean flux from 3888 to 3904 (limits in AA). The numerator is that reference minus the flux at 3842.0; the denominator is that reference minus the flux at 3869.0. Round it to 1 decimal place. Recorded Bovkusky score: 0.0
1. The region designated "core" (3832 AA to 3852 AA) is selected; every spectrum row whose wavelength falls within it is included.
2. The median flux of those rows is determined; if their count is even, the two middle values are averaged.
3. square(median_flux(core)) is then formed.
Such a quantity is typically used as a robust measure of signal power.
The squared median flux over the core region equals 769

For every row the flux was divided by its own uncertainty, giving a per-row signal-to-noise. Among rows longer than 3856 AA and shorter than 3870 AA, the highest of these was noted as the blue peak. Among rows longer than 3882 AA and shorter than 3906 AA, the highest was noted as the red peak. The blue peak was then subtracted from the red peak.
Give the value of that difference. -1.6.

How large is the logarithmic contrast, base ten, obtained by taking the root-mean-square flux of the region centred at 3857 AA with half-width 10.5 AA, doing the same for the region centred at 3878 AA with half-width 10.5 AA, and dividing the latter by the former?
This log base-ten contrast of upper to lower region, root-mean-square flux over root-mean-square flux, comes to -0.05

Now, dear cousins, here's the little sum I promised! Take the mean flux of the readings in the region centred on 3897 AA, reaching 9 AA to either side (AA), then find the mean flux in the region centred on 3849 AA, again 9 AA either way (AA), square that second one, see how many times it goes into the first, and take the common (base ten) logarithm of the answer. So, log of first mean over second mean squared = -1.53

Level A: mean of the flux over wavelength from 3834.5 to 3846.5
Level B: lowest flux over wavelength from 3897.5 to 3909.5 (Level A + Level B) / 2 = 29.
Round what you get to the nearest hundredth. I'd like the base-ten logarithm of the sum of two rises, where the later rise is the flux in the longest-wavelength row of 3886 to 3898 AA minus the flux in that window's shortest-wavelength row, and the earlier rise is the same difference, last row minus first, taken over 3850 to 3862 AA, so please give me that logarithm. 0.95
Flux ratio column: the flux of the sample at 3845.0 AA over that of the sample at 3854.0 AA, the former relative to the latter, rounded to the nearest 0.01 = 0.84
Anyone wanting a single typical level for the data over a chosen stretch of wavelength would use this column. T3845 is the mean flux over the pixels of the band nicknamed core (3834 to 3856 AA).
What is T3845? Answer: 30.1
